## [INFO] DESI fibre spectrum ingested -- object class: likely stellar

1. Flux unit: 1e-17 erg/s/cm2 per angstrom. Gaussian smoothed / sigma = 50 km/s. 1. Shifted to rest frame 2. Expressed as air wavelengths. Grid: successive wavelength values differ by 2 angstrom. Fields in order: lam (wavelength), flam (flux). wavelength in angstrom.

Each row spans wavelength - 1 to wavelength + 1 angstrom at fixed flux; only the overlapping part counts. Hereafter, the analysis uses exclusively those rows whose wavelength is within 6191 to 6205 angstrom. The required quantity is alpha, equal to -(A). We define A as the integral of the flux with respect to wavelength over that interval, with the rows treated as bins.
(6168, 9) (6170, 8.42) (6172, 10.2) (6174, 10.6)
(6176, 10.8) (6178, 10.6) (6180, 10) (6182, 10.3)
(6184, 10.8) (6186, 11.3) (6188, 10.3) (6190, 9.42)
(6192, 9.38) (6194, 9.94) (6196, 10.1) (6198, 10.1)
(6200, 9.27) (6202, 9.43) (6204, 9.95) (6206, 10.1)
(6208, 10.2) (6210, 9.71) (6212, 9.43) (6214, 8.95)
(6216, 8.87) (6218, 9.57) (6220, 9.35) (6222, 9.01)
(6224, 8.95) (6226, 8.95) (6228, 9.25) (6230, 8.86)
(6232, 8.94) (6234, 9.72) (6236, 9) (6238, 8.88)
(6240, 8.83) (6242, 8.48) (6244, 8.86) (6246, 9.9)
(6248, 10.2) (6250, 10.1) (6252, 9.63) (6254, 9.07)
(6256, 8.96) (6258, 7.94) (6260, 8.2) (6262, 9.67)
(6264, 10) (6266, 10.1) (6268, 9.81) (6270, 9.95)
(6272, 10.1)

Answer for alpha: -136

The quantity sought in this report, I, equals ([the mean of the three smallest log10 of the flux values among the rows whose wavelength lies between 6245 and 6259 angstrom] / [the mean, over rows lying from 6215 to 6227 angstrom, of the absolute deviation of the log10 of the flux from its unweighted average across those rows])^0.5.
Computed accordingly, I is 9.3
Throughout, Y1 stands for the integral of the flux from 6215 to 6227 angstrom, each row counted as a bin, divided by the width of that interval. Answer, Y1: 9.1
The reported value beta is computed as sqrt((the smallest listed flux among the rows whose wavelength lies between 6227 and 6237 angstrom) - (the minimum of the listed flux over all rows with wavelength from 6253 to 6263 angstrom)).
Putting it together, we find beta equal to 0.96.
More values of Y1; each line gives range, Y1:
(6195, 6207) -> 9.8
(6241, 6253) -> 9.5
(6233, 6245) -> 9.0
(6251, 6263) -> 8.9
